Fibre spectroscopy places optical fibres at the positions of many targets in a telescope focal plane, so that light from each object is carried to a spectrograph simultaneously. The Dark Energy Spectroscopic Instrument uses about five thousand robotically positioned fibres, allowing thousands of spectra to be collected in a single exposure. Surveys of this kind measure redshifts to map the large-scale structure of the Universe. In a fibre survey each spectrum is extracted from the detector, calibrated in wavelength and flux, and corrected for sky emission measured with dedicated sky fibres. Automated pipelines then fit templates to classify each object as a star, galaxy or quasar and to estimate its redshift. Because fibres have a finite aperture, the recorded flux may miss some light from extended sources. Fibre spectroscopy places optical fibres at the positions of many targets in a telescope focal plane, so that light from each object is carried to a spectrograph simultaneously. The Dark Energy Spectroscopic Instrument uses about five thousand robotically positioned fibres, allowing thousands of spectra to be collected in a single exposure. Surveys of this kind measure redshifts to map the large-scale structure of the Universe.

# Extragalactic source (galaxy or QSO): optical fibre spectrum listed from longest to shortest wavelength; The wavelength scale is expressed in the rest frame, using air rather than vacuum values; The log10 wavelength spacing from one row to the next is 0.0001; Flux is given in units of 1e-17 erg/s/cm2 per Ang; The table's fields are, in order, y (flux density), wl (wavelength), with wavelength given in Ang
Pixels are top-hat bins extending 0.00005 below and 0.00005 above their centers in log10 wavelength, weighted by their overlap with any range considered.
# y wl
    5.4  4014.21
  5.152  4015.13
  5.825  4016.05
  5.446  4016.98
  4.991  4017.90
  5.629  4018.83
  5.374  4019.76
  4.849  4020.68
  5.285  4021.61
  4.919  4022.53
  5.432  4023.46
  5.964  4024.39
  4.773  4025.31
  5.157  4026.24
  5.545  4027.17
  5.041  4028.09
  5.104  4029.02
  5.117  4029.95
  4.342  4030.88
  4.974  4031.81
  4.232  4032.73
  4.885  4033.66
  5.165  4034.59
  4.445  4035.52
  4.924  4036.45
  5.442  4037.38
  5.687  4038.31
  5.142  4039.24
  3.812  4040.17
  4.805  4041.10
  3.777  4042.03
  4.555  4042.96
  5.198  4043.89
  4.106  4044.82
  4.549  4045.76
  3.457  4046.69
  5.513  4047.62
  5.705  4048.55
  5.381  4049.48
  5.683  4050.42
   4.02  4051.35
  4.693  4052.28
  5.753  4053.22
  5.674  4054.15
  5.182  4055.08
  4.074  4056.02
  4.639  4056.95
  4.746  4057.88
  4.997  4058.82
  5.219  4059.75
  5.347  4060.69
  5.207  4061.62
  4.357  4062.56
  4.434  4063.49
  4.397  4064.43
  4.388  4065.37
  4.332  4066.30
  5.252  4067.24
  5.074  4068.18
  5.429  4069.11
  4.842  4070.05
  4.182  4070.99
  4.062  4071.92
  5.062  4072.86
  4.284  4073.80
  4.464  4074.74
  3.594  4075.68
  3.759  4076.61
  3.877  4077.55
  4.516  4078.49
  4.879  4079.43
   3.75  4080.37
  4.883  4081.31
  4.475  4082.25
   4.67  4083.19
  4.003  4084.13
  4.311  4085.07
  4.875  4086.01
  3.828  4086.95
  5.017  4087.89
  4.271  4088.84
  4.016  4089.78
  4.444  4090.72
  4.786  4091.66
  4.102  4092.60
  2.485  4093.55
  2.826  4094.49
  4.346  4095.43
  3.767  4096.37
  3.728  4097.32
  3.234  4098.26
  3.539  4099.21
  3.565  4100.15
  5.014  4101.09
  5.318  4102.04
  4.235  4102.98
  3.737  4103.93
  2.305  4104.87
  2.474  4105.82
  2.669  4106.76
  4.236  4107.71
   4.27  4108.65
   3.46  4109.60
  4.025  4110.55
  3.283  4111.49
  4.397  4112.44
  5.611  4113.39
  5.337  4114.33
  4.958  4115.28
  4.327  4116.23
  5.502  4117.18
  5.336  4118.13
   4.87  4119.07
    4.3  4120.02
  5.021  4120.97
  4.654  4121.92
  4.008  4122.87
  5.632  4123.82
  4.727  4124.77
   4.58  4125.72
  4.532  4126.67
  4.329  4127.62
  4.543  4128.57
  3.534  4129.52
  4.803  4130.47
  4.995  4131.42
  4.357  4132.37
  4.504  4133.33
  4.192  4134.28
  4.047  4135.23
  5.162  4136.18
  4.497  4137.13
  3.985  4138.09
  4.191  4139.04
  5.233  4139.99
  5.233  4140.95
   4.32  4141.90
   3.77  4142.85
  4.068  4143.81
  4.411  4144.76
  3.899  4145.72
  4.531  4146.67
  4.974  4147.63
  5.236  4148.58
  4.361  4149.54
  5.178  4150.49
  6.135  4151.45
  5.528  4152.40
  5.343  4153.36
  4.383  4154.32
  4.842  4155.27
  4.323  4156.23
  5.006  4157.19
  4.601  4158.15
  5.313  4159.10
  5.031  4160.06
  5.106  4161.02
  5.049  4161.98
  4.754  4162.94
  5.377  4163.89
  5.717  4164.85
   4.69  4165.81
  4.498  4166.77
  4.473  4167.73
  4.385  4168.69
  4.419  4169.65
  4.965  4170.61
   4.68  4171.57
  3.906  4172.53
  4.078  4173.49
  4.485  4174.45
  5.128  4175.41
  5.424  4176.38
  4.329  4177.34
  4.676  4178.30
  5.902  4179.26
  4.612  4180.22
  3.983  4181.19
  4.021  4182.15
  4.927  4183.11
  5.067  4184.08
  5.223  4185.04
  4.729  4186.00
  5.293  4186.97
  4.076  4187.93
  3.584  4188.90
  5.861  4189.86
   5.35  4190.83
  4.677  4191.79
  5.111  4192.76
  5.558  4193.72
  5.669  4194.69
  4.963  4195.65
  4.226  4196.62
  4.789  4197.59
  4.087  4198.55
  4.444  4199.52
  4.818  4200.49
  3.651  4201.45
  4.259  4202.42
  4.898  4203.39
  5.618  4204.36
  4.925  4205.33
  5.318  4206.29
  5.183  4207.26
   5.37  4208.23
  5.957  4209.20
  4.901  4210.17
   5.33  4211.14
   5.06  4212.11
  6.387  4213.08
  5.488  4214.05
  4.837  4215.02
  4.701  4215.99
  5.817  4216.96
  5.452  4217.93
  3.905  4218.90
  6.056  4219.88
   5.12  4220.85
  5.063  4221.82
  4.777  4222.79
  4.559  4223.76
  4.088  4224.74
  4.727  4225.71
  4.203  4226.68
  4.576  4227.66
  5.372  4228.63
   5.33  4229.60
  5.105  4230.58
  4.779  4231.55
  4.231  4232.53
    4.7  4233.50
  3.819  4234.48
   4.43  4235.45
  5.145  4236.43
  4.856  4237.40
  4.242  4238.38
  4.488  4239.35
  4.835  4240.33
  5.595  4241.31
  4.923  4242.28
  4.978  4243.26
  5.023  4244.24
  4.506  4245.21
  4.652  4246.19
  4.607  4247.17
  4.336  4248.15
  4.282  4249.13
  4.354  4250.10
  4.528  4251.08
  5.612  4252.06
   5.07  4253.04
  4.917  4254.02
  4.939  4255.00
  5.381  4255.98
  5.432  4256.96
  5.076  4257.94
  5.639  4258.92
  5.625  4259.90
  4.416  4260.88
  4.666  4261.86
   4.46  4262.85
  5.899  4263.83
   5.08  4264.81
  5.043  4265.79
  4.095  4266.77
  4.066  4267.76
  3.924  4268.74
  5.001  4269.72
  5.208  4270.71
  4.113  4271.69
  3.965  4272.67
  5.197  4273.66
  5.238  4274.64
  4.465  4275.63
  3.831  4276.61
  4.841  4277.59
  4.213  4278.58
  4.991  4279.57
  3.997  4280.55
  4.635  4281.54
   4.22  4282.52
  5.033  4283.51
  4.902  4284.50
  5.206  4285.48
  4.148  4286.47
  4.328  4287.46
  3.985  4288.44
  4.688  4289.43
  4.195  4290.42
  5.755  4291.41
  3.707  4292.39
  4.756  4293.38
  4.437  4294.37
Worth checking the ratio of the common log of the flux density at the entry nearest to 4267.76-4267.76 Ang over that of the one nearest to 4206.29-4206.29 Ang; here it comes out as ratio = 0.84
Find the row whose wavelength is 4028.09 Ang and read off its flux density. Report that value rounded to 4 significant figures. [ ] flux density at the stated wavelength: 5.041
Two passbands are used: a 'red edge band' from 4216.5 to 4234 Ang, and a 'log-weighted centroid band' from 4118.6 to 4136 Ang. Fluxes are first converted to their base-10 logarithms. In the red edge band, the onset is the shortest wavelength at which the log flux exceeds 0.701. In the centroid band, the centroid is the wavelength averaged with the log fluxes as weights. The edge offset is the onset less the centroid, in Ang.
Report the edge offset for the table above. 89.9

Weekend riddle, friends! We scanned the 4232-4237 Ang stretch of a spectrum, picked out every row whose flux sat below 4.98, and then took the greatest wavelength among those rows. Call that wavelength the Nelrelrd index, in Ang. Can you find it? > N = 4235.45 Ang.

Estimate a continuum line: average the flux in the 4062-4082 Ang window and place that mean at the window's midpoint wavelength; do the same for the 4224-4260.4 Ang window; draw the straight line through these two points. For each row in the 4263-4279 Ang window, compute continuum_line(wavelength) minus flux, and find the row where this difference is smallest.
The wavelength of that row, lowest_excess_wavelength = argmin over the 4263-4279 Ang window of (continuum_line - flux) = 4263.83 Ang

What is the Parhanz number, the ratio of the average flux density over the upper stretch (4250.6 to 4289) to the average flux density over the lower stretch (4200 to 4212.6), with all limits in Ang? 0.95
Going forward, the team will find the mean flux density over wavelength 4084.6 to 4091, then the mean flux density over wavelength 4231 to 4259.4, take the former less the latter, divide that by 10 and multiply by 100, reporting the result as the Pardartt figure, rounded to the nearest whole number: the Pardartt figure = -4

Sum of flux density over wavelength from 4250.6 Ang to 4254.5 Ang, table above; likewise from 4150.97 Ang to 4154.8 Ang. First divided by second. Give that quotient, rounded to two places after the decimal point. 0.94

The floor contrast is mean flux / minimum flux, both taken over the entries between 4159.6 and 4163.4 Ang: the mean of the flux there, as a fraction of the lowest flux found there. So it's 1.05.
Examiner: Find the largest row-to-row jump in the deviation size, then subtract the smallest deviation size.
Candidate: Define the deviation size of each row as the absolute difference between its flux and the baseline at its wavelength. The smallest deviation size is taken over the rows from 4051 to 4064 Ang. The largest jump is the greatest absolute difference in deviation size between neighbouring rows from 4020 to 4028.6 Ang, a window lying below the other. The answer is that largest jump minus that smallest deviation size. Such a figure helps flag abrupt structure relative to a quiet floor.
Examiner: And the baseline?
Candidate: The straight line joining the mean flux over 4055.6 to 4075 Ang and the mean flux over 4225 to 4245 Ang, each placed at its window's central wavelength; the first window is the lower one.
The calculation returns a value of 1.2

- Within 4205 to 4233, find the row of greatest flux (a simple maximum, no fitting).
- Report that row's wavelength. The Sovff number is 4213.08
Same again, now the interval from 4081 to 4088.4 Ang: 4087.89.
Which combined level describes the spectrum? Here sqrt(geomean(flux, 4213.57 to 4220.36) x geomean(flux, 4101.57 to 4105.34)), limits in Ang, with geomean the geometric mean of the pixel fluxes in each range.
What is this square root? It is 4.38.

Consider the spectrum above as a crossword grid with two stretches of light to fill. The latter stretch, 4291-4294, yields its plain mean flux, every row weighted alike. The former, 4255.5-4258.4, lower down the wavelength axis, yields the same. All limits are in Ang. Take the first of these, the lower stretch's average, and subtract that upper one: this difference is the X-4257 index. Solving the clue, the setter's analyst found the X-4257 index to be 0.6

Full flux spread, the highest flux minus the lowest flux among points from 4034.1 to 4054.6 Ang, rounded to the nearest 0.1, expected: 2.3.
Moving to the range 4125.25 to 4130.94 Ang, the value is 1.3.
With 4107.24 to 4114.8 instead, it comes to 2.3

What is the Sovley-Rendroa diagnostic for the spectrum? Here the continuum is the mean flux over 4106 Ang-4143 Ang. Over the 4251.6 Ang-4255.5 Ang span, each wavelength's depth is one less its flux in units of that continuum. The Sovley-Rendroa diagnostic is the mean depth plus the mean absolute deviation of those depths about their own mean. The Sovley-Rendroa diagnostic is -0.09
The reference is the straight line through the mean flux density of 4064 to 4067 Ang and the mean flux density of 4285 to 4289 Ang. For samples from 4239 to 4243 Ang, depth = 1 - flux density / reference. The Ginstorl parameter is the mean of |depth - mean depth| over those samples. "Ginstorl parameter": 0.072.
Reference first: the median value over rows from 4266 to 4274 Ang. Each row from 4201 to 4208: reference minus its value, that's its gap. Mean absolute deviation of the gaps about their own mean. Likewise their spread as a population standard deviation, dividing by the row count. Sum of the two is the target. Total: 1.13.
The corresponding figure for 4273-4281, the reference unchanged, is 0.98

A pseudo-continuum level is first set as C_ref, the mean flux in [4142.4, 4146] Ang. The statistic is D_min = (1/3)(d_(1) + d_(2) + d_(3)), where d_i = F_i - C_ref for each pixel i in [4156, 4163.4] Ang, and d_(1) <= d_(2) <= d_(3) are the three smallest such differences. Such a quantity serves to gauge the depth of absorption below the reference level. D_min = 0.5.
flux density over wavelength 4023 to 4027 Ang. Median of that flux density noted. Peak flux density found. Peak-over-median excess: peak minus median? 0.7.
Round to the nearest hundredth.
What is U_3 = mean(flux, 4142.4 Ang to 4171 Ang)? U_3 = 4.81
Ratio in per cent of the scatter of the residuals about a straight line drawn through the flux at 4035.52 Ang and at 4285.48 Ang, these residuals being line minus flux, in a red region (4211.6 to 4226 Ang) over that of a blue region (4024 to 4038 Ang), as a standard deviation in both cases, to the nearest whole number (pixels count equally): 150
